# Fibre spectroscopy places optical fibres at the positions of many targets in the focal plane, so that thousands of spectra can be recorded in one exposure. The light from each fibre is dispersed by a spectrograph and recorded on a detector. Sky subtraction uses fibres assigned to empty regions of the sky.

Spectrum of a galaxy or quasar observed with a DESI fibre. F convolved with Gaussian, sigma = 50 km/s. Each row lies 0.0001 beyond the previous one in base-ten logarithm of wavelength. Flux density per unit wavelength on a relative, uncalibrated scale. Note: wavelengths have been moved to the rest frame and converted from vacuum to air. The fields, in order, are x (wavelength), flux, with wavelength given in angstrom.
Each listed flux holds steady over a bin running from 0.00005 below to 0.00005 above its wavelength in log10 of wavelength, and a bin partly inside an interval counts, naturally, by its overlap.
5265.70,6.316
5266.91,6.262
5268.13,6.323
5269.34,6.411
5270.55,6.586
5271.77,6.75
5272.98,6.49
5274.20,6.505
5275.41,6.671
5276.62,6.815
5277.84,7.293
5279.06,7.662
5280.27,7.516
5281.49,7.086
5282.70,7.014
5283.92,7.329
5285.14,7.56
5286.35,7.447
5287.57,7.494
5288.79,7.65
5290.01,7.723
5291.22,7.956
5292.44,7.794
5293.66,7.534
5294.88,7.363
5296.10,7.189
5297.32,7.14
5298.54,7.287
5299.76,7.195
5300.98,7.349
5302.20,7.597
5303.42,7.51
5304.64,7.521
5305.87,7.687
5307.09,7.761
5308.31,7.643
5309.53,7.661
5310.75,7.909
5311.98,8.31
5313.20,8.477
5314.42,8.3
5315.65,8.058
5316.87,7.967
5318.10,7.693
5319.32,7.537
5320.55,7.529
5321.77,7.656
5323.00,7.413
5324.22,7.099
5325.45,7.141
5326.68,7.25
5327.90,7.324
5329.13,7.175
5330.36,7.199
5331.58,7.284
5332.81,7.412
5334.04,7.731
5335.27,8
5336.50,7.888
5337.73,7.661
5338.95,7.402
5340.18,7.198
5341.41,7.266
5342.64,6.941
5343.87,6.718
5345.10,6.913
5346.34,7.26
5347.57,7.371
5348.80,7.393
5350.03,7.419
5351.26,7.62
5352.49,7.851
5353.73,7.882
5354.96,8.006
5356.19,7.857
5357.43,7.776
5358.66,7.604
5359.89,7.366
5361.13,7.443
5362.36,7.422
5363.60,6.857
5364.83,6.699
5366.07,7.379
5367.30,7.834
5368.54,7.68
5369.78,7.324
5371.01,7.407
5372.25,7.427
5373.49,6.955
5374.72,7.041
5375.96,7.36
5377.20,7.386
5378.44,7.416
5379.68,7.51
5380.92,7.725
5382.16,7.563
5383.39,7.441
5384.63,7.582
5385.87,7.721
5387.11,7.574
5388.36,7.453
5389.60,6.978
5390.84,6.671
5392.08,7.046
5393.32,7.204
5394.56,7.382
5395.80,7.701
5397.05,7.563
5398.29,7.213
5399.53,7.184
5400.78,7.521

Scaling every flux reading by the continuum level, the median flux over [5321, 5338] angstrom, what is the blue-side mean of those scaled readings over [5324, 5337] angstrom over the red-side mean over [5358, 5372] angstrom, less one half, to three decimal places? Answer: 0.506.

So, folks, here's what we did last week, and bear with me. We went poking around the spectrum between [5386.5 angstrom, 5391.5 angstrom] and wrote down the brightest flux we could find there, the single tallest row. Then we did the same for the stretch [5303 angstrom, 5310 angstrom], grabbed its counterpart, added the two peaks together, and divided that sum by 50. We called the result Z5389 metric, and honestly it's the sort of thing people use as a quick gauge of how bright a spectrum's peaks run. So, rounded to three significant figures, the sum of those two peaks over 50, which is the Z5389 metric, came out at 0.307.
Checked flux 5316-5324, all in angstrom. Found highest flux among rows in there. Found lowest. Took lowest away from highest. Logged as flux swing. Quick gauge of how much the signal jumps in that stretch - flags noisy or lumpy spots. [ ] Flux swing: 0.55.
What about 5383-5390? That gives 0.74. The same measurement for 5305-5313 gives 0.67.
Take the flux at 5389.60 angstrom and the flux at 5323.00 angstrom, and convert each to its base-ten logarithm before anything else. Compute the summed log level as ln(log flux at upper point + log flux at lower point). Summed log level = 0.539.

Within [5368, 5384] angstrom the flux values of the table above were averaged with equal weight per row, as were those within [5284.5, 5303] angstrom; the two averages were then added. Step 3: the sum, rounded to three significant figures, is 14.9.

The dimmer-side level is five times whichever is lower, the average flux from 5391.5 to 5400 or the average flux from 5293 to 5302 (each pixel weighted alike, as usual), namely 36.5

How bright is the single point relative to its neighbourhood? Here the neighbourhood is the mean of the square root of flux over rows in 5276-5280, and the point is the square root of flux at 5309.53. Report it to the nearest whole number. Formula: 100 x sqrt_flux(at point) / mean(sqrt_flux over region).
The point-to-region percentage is 103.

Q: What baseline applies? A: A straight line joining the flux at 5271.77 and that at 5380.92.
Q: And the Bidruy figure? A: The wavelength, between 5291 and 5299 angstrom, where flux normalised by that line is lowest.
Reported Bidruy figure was 5297.32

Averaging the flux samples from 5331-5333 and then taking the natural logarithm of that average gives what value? 1.99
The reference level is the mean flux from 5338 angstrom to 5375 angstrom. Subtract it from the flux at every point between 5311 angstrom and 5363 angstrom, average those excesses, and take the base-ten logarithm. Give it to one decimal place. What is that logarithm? -0.8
